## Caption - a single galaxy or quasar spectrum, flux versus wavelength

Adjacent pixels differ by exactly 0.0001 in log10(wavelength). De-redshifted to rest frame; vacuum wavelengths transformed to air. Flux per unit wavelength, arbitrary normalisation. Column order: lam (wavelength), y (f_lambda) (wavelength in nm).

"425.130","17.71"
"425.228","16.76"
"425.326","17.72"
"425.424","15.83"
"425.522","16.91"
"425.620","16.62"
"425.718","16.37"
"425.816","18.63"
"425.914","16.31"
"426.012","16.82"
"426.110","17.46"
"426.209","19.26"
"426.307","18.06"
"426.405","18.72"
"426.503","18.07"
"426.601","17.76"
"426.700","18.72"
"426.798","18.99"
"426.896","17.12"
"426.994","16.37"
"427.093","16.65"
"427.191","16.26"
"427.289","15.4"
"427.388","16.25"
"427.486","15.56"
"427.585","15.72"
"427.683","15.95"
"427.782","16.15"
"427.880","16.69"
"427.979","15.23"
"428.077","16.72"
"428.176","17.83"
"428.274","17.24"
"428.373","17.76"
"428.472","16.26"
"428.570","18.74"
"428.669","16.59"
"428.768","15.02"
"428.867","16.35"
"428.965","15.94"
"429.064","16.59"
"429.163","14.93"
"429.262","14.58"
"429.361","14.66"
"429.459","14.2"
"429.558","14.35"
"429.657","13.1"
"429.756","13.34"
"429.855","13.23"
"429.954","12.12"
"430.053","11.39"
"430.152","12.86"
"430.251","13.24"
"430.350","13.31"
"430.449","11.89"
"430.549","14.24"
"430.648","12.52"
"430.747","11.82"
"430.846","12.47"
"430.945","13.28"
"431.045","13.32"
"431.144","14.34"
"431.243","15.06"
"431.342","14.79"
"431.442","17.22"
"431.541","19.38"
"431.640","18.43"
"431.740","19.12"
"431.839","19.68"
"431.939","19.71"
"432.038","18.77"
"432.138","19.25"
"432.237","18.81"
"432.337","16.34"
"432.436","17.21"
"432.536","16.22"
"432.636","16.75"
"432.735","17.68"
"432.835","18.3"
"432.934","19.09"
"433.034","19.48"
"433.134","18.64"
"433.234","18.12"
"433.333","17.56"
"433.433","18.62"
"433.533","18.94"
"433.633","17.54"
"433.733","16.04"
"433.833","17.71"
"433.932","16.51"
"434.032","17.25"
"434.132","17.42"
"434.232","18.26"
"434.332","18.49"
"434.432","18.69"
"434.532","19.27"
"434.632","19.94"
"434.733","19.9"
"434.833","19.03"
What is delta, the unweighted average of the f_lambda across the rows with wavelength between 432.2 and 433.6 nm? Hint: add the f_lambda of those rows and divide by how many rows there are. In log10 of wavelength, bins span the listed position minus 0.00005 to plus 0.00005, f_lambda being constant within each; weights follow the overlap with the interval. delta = 18.0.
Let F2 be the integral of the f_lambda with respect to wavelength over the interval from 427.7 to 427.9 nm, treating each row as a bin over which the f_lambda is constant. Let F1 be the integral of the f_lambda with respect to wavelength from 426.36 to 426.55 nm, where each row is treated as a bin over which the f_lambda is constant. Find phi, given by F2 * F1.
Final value 11.4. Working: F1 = 3.5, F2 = 3.3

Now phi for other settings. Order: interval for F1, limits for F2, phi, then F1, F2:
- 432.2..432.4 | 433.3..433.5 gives 12.7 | 3.5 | 3.6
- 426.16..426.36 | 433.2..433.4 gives 13.4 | 3.7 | 3.6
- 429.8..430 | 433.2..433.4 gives 9.1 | 2.5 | 3.6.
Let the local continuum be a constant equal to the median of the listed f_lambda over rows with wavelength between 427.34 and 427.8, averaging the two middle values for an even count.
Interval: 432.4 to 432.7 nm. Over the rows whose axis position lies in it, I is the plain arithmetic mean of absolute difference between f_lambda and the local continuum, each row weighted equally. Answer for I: 0.8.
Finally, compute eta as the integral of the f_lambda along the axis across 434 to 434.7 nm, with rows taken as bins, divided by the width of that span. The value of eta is 18.5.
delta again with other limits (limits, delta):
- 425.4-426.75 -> 17.5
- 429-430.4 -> 13.7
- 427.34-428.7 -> 16.6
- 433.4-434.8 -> 18.2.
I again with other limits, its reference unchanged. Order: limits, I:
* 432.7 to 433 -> 2.4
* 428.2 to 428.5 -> 1.1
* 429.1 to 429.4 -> 1.2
